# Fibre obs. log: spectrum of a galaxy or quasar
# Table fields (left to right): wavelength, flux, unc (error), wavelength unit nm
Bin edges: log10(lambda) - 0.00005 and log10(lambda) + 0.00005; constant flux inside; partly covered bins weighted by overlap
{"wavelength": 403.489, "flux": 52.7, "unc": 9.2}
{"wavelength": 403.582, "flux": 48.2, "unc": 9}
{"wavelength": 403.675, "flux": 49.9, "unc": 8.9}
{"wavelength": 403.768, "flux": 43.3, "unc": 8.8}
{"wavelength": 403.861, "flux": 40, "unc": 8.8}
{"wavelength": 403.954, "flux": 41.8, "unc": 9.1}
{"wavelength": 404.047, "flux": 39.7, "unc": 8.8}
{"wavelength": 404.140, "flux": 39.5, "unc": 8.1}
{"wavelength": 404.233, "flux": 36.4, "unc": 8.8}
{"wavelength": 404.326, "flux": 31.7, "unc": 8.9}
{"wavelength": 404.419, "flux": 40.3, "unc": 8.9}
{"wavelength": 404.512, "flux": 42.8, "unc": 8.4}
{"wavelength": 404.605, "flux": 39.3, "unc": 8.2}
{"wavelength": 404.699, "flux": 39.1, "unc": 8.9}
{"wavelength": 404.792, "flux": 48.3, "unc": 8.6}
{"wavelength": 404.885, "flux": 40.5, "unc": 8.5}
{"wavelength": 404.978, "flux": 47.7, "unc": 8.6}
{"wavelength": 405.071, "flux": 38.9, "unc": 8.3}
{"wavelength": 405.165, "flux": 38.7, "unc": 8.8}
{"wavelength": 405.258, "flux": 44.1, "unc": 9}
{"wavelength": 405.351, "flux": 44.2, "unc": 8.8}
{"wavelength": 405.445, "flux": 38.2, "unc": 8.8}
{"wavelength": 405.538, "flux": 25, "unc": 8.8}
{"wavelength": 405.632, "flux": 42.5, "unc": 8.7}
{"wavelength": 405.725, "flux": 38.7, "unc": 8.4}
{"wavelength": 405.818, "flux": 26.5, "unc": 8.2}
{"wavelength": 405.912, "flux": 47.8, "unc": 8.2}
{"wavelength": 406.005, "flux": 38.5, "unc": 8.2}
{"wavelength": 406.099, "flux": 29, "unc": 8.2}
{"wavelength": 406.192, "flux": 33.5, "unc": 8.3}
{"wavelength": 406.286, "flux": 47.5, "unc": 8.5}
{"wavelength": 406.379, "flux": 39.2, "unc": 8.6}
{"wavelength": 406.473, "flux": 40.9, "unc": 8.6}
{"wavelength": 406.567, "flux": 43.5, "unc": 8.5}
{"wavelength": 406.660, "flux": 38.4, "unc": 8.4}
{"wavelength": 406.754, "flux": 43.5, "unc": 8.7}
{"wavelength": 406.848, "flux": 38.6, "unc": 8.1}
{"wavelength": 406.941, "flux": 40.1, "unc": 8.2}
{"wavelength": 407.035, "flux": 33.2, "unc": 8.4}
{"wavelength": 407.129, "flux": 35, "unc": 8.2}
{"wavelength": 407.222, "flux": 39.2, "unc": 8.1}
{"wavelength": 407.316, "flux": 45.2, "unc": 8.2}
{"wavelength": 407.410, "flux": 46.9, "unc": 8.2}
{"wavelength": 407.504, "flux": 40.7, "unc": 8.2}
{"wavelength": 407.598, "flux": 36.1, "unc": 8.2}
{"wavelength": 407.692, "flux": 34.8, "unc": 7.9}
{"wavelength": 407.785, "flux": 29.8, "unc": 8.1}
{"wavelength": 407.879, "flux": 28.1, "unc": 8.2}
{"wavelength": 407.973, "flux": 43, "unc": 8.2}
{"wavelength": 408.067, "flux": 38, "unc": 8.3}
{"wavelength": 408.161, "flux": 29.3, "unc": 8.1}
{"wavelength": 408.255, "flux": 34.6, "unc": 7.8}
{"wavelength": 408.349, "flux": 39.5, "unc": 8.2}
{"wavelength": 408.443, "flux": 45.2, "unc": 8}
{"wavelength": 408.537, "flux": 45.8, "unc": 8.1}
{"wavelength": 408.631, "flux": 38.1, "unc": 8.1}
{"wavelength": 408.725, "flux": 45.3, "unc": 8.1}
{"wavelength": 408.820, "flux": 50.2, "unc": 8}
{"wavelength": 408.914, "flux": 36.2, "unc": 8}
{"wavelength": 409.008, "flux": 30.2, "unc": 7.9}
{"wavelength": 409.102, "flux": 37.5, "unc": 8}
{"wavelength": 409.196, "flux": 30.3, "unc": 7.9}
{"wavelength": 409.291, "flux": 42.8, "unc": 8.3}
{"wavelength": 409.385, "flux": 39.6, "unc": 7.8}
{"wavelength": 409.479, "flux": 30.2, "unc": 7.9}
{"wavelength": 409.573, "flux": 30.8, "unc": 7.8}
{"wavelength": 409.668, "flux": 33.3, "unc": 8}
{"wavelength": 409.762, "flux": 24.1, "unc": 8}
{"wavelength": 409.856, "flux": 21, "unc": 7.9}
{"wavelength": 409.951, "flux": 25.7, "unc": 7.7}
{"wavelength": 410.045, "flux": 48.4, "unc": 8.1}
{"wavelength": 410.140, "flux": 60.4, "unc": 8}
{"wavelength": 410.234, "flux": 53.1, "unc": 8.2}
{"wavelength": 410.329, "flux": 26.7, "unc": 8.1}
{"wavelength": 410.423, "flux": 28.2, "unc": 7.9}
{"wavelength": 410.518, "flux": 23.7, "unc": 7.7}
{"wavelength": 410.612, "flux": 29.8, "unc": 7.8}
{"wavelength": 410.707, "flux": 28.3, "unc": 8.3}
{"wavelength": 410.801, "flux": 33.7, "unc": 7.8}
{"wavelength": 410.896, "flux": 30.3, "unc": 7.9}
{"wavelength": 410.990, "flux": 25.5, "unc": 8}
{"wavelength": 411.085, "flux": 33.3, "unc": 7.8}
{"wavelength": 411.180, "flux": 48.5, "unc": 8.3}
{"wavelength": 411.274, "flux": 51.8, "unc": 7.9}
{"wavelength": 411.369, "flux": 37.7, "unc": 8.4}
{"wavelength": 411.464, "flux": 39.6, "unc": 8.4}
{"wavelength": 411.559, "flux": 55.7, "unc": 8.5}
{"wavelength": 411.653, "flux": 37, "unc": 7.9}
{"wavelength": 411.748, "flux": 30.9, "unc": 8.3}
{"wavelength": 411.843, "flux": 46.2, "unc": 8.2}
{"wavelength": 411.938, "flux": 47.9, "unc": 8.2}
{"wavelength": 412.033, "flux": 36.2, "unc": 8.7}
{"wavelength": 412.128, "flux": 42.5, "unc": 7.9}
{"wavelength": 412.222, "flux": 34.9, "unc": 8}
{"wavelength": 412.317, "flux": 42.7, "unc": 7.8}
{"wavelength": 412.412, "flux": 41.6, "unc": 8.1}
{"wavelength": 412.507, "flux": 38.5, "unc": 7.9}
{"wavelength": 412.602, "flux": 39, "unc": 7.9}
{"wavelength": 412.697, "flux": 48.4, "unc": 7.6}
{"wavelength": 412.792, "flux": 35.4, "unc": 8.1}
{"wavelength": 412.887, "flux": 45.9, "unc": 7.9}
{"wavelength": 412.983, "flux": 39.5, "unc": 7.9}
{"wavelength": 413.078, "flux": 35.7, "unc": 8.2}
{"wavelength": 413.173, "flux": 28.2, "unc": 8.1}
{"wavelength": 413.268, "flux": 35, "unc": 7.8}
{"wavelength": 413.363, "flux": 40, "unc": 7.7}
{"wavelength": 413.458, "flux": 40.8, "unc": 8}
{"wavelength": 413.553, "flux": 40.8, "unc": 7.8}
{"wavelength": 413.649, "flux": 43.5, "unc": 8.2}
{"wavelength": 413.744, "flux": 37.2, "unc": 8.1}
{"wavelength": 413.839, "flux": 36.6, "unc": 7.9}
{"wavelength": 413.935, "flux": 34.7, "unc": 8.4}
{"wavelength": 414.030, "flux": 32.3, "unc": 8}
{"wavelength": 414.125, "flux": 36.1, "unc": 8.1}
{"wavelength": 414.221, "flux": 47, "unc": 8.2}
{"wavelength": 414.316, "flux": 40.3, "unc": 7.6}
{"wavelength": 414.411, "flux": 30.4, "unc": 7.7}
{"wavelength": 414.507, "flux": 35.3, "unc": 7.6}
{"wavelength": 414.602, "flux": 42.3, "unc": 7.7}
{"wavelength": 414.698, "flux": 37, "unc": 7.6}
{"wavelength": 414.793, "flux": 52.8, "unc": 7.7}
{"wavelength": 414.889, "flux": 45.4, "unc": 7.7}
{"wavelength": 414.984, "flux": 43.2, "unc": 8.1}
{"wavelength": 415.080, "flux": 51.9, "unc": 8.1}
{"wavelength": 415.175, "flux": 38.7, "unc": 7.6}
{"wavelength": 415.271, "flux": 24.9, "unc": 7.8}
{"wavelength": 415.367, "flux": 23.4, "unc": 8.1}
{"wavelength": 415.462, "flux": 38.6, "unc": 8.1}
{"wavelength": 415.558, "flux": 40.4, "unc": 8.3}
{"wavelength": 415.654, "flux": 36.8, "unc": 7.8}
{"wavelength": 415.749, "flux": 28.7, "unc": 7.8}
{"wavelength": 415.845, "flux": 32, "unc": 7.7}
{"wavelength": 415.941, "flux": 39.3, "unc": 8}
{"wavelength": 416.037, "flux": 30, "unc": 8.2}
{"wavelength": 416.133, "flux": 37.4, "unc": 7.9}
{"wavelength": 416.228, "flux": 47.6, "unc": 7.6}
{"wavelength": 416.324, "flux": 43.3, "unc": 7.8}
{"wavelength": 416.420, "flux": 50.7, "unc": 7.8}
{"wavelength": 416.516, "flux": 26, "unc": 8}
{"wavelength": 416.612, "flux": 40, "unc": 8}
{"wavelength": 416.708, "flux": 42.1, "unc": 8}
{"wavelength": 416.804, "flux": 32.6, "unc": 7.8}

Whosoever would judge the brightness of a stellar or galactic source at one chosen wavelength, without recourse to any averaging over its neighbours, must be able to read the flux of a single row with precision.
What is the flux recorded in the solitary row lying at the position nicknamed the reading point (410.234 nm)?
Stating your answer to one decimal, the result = 53.1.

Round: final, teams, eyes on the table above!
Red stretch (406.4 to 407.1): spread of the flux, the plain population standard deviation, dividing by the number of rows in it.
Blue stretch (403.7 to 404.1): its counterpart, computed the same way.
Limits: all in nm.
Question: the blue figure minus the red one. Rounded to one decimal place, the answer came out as -1.8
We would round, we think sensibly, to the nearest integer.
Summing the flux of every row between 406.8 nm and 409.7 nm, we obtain 1168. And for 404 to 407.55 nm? 1503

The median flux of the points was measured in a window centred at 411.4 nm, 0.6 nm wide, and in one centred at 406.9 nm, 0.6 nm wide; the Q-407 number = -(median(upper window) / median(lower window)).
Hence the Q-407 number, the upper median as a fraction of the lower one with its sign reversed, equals -1.14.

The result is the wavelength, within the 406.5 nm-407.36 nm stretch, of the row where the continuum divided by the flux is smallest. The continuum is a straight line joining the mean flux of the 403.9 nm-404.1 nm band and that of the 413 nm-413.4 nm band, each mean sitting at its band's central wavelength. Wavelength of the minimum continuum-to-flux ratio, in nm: 407.316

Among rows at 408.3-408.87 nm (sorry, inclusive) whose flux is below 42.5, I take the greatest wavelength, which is 408.631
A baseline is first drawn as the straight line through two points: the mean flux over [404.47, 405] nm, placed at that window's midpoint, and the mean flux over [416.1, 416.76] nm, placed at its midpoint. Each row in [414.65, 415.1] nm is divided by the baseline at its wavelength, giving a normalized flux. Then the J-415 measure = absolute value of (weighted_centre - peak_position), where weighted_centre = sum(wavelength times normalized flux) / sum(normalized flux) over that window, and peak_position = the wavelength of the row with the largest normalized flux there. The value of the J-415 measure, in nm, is 0.10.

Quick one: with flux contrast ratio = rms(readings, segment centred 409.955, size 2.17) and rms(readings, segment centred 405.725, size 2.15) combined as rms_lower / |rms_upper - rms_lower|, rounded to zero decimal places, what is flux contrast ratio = 7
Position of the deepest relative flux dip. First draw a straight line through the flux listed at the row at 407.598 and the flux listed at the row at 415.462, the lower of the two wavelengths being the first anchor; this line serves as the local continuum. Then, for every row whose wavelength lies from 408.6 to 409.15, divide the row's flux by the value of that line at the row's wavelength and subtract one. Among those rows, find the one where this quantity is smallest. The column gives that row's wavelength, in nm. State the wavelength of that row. 409.008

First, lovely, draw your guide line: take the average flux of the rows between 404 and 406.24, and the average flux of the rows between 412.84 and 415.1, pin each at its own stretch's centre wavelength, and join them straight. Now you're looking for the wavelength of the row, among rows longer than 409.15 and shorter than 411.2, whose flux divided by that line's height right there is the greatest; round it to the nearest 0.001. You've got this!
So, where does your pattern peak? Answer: 410.140 nm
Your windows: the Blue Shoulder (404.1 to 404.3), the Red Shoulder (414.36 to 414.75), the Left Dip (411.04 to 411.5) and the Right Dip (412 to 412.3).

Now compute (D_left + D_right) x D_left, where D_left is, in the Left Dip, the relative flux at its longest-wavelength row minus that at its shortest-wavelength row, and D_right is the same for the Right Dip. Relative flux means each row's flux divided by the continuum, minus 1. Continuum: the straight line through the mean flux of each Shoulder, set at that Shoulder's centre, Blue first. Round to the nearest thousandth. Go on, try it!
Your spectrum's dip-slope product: 0.024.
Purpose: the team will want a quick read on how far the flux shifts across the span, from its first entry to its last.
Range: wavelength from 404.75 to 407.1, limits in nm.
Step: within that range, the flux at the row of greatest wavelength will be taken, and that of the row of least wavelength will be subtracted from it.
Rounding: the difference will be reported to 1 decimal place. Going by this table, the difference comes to -15.1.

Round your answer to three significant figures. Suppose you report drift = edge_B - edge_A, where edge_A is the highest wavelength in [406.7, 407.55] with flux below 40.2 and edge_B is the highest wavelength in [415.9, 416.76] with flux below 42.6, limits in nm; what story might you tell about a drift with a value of 9.49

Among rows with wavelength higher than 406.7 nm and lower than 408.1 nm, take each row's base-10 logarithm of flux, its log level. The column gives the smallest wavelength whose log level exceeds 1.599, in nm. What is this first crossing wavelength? 406.754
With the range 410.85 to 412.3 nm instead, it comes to 411.180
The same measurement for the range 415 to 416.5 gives 415.080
